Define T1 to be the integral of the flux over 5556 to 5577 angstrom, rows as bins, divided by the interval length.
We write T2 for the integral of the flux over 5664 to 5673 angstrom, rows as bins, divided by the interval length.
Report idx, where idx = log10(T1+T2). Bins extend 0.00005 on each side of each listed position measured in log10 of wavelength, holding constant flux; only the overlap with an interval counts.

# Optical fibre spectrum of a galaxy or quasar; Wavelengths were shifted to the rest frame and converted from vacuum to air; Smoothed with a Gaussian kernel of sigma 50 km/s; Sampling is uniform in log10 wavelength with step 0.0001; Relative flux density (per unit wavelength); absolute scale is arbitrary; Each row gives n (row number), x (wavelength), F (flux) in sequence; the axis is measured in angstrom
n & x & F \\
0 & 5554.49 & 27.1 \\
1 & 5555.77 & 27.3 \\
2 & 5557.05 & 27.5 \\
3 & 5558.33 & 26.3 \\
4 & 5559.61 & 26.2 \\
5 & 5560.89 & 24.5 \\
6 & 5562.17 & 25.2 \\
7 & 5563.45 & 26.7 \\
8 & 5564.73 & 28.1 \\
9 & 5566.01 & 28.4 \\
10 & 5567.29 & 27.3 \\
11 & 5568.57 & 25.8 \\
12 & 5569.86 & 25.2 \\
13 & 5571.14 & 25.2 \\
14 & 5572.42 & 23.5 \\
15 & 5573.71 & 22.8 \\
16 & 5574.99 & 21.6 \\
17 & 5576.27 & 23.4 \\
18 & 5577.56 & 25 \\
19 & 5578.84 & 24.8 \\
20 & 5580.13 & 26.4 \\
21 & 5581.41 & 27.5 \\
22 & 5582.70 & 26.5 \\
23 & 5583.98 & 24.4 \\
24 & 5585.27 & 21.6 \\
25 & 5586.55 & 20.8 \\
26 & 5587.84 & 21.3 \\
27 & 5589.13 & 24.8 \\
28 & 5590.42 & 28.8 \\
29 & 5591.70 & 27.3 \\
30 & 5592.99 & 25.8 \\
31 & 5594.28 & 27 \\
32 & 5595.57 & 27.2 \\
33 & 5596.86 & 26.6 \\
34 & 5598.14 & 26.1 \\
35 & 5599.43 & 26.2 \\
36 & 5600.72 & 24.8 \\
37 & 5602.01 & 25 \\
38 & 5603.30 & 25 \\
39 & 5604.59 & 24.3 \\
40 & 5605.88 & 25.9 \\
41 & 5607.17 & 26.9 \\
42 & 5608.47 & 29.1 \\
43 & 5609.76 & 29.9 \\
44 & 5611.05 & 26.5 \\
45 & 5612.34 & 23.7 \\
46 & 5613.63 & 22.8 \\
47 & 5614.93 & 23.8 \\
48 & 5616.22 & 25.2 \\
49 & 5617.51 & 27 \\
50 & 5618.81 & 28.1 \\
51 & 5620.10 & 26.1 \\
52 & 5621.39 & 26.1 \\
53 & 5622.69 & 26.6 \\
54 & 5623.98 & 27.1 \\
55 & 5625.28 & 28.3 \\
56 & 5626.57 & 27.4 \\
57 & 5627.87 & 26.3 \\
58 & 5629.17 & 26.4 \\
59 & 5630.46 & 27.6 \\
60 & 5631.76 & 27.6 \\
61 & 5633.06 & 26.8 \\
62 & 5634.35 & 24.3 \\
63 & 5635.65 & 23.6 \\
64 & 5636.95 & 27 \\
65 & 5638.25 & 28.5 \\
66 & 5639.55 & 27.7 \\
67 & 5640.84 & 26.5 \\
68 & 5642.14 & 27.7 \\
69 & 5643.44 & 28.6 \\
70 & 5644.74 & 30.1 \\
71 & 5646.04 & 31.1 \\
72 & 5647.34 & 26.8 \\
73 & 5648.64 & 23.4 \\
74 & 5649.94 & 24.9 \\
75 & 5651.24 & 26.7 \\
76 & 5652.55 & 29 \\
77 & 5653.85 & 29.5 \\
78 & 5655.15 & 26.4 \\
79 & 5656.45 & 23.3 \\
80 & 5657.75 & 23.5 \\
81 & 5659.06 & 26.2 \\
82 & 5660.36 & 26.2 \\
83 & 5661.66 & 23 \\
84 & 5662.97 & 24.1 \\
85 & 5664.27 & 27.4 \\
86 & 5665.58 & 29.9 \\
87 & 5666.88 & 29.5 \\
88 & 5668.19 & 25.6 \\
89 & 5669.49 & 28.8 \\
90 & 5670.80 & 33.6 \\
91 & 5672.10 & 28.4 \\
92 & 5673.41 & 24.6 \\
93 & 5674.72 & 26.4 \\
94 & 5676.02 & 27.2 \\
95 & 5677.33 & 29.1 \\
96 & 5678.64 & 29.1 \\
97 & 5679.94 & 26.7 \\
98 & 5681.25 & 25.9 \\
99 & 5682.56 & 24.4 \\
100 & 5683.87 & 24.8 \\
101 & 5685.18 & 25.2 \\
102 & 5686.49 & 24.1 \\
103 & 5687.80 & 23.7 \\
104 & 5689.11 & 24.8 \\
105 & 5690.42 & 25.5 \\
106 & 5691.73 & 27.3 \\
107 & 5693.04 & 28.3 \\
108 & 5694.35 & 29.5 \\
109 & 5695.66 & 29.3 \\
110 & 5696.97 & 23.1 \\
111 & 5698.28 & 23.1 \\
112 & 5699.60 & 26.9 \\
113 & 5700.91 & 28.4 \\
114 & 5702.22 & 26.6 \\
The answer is 1.74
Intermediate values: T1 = 25.51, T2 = 29.0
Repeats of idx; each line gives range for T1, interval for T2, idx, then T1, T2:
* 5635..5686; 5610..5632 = 1.73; 26.92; 26.3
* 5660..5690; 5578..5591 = 1.71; 26.62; 24.7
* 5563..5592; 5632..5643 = 1.71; 25.06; 26.6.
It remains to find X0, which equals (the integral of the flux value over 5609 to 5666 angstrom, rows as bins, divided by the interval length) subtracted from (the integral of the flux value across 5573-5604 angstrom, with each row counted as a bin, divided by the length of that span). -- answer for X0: -1.5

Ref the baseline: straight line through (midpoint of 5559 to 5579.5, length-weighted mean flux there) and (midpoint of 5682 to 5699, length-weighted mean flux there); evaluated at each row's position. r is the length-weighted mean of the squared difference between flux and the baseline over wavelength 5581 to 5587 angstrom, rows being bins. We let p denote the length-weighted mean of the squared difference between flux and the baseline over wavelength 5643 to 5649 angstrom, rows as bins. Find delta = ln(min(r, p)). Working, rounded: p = 14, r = 7.9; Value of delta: 2.07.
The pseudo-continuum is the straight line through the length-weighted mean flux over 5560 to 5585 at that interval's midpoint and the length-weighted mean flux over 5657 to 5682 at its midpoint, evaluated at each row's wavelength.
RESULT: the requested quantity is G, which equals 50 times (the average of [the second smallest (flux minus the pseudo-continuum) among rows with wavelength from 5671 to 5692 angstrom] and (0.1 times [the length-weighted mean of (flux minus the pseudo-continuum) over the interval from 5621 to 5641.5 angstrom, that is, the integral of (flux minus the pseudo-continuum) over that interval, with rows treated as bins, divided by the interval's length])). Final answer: -82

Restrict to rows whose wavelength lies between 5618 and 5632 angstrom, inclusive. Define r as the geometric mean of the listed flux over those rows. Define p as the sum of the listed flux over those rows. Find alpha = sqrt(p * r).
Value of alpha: 90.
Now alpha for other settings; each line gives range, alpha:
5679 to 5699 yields 99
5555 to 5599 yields 148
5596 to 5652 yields 174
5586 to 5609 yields 109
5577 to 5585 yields 63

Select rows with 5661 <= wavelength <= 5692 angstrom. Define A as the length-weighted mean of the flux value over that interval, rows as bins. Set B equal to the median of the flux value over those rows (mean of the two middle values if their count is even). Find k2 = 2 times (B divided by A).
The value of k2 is 1.96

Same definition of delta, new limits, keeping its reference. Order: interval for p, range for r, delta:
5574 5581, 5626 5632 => 1.06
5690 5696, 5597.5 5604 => -0.96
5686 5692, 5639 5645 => 0.60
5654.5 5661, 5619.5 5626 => 0.76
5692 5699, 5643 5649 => 2.22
